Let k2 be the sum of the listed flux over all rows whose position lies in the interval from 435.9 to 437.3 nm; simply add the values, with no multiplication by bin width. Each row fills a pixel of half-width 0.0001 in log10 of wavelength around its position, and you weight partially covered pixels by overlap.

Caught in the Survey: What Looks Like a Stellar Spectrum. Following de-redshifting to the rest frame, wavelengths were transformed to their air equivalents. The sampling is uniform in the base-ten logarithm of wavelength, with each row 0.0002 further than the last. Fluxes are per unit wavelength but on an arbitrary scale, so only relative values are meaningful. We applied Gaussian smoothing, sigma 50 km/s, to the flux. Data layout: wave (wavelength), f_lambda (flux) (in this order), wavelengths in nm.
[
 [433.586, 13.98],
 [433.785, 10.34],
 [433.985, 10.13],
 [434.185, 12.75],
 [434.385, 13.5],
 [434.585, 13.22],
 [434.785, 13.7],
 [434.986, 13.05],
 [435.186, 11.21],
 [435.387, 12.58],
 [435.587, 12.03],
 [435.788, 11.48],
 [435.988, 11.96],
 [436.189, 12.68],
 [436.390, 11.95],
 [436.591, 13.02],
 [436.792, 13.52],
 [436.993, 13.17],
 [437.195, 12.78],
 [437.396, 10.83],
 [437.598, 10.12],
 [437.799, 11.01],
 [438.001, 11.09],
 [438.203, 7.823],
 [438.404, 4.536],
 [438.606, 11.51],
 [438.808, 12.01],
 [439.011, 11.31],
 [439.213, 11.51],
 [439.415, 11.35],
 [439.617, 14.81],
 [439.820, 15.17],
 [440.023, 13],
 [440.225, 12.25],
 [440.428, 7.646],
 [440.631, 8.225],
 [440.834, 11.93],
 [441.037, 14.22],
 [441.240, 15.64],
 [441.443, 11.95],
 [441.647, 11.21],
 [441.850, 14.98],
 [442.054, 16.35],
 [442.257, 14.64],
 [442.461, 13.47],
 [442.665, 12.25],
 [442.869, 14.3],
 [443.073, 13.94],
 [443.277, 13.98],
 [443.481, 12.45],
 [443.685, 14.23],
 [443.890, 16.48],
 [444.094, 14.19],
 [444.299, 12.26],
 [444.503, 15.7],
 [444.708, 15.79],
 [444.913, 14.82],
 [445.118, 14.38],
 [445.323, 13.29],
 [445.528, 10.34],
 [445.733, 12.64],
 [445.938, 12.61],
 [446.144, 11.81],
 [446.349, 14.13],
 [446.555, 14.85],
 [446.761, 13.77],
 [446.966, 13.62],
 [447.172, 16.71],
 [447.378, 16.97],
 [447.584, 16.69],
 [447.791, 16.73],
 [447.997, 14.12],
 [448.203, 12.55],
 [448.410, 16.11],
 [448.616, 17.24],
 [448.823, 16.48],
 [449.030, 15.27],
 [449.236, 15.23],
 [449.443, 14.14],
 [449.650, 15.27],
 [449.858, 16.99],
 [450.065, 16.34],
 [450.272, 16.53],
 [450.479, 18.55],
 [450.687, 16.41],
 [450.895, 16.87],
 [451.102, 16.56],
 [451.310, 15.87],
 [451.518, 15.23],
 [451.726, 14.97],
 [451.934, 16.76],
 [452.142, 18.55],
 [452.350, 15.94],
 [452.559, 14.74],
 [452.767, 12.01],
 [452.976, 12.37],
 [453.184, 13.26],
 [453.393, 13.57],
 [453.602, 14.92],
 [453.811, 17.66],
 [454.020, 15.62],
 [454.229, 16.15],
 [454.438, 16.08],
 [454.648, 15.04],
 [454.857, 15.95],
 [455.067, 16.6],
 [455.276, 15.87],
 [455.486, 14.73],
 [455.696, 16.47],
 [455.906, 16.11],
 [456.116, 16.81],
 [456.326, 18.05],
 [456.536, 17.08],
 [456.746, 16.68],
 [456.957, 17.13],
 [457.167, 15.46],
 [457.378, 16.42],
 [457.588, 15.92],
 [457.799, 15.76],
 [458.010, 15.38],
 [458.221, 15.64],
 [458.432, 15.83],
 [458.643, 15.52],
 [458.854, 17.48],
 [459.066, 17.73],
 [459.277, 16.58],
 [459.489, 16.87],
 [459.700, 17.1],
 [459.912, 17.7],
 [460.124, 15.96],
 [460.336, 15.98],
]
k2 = 89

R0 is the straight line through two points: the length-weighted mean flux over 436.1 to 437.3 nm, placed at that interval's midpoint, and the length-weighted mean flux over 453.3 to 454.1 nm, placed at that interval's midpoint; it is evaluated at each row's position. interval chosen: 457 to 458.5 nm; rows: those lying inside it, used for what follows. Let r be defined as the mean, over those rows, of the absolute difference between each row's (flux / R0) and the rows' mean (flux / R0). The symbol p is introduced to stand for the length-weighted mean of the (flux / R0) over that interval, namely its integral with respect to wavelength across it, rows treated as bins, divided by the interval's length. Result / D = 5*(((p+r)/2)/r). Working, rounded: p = 0.984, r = 0.02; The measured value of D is 158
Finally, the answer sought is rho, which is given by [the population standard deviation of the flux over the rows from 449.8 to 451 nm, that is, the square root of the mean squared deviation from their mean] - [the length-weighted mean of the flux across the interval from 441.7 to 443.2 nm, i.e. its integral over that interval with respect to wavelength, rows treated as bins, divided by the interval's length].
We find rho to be -13.4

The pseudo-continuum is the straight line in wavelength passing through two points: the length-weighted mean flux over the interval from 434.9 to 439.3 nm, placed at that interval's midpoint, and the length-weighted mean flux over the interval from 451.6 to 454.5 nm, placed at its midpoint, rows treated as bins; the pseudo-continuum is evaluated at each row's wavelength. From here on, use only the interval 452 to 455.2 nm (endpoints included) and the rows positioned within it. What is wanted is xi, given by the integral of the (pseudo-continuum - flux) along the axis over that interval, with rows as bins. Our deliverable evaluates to 0.2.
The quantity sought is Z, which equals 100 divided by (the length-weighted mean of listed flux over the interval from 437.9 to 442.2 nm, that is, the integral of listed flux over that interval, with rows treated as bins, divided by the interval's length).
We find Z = 8.4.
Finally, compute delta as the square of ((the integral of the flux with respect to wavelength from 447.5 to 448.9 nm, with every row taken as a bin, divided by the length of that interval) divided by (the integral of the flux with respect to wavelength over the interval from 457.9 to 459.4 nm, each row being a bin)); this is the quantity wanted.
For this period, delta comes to 0.41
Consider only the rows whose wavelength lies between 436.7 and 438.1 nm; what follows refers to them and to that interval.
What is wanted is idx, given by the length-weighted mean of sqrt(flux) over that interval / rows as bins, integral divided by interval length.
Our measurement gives 3.4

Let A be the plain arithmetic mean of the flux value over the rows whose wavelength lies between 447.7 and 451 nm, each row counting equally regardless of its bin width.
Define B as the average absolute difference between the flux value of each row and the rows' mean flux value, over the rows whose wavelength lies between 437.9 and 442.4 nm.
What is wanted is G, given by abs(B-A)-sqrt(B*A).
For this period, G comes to 8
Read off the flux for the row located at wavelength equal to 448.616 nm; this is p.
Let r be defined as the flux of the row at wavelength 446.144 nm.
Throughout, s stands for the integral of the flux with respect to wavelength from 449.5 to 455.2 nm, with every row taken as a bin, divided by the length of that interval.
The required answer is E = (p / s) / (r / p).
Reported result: 1.60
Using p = 17.24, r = 11.81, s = 15.7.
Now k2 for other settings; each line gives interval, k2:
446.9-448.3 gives 107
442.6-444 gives 98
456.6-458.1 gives 113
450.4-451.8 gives 114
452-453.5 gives 100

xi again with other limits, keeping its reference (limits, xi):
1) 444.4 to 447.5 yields -1.9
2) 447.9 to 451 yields -4.8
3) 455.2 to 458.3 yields -0.6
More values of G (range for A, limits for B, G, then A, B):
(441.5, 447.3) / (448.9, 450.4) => 10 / 13.9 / 0.8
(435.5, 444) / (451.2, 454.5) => 7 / 12.4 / 1.3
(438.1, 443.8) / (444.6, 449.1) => 6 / 12.4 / 1.6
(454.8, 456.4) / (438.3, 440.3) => 9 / 16.3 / 1.7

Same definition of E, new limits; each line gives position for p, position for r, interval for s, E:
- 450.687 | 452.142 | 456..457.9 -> 0.87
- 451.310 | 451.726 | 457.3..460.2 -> 1.02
